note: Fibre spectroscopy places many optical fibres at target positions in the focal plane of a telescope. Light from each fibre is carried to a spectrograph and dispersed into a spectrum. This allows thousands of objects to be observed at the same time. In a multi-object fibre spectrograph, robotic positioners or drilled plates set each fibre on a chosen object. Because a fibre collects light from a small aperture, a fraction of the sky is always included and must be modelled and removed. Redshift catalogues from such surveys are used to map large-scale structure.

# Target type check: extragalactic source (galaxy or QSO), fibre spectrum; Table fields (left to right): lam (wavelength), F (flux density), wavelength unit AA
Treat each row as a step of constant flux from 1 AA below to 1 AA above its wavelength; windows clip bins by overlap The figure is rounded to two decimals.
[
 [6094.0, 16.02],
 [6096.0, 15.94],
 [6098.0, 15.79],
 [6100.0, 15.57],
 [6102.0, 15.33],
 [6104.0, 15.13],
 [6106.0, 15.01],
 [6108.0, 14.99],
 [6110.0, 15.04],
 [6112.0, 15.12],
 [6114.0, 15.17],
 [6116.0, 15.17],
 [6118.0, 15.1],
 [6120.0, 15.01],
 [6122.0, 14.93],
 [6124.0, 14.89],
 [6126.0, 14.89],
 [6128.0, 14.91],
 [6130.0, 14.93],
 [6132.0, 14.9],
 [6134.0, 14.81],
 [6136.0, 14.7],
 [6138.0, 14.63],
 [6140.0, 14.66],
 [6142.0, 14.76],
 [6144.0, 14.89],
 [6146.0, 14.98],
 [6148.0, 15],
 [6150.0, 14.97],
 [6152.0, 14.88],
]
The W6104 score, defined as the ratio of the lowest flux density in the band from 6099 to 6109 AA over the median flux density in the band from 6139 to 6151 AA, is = 1.00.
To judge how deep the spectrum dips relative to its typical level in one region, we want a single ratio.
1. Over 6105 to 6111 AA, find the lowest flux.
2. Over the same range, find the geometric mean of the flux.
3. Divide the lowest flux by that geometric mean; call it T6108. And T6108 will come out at 0.998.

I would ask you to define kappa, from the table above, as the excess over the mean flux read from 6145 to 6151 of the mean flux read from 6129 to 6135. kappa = -0.1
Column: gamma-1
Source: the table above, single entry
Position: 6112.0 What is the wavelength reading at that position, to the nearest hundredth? 15.12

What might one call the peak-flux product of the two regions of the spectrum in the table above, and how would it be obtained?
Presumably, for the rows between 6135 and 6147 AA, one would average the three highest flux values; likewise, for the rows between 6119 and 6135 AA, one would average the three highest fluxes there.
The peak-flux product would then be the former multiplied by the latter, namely 223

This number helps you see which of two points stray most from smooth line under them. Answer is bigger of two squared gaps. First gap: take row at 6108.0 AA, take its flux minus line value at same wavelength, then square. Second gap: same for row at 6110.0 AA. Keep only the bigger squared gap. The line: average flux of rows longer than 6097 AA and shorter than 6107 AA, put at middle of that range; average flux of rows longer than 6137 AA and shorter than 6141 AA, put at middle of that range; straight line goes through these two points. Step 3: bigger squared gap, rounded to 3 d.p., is 0.067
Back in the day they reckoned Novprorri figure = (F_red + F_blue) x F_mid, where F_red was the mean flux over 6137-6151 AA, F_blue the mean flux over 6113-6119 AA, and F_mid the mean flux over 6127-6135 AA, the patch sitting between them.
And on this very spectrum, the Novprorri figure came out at 446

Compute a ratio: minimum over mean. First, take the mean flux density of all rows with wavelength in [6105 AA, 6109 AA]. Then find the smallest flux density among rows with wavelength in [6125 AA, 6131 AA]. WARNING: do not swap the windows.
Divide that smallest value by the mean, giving 0.993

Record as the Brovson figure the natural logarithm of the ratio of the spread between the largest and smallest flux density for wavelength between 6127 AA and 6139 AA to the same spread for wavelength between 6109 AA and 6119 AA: 0.8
